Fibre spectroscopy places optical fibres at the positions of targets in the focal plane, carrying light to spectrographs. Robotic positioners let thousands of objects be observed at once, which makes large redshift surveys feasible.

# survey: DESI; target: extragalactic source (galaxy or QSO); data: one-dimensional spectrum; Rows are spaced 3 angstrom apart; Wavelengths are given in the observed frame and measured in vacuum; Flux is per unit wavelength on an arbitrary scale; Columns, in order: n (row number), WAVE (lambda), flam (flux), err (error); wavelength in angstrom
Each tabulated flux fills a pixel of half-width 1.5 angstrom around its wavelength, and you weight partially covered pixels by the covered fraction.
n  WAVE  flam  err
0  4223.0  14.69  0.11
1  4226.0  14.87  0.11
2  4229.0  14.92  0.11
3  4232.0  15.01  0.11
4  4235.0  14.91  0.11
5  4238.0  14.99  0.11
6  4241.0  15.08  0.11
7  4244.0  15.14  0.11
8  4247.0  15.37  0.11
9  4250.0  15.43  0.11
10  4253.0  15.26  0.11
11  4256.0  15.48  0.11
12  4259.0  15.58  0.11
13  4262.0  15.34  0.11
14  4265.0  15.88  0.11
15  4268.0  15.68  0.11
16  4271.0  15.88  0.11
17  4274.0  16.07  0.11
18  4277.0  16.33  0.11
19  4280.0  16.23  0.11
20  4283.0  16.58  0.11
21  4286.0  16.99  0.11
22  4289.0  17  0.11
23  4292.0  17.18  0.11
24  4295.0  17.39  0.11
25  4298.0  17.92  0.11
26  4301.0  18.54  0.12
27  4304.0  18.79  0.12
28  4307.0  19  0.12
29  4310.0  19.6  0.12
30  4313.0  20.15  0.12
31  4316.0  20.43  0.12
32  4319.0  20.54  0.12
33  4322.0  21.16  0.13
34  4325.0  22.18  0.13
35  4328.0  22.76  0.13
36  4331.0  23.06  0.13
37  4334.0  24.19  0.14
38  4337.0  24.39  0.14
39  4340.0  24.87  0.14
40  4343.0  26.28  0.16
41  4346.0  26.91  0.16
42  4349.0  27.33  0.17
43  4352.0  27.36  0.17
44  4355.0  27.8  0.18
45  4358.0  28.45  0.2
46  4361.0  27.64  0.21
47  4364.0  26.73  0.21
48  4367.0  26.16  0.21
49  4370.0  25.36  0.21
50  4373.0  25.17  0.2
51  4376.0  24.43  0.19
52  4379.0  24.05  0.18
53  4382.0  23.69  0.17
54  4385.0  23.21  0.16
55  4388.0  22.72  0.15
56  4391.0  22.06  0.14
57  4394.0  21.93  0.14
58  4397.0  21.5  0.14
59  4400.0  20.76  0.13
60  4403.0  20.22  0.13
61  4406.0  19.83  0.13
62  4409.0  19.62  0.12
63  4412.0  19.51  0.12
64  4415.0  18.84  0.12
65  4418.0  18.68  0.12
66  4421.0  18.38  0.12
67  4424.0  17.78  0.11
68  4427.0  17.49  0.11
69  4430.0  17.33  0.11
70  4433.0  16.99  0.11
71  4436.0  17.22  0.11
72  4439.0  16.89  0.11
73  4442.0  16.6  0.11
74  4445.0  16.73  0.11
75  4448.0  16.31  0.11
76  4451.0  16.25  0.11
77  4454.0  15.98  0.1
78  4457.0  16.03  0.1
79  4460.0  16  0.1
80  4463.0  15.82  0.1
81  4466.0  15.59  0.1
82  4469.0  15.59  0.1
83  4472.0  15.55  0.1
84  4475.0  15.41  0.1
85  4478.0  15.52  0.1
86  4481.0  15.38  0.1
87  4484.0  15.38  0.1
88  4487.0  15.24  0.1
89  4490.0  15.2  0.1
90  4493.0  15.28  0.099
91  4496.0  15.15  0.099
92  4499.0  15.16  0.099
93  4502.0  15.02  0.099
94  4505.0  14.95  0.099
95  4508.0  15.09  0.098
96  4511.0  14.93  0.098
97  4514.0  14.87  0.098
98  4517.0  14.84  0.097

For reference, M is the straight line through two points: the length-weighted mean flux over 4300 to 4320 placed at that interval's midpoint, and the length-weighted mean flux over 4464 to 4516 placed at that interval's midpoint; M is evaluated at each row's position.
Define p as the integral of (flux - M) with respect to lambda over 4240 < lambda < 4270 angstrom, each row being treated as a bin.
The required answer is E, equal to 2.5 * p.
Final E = -410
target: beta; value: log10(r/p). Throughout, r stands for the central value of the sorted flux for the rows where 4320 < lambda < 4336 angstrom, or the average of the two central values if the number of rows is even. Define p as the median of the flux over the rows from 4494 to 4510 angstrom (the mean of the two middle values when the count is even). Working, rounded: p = 15.1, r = 23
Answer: 0.18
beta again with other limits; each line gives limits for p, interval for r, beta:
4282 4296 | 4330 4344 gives 0.16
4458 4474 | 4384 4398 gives 0.15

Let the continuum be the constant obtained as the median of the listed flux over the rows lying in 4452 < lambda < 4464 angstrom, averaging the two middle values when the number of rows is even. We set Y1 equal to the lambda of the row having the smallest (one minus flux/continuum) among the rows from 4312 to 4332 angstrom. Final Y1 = 4331.0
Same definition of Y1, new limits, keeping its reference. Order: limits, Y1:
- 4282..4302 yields 4301.0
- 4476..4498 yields 4478.0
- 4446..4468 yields 4448.0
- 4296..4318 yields 4316.0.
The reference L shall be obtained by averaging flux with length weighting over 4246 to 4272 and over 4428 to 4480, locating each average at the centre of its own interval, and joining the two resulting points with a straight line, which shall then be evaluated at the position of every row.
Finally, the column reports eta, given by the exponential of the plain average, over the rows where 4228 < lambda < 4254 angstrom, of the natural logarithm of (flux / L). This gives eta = 0.98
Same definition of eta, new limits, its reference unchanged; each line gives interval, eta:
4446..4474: 0.98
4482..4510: 0.93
